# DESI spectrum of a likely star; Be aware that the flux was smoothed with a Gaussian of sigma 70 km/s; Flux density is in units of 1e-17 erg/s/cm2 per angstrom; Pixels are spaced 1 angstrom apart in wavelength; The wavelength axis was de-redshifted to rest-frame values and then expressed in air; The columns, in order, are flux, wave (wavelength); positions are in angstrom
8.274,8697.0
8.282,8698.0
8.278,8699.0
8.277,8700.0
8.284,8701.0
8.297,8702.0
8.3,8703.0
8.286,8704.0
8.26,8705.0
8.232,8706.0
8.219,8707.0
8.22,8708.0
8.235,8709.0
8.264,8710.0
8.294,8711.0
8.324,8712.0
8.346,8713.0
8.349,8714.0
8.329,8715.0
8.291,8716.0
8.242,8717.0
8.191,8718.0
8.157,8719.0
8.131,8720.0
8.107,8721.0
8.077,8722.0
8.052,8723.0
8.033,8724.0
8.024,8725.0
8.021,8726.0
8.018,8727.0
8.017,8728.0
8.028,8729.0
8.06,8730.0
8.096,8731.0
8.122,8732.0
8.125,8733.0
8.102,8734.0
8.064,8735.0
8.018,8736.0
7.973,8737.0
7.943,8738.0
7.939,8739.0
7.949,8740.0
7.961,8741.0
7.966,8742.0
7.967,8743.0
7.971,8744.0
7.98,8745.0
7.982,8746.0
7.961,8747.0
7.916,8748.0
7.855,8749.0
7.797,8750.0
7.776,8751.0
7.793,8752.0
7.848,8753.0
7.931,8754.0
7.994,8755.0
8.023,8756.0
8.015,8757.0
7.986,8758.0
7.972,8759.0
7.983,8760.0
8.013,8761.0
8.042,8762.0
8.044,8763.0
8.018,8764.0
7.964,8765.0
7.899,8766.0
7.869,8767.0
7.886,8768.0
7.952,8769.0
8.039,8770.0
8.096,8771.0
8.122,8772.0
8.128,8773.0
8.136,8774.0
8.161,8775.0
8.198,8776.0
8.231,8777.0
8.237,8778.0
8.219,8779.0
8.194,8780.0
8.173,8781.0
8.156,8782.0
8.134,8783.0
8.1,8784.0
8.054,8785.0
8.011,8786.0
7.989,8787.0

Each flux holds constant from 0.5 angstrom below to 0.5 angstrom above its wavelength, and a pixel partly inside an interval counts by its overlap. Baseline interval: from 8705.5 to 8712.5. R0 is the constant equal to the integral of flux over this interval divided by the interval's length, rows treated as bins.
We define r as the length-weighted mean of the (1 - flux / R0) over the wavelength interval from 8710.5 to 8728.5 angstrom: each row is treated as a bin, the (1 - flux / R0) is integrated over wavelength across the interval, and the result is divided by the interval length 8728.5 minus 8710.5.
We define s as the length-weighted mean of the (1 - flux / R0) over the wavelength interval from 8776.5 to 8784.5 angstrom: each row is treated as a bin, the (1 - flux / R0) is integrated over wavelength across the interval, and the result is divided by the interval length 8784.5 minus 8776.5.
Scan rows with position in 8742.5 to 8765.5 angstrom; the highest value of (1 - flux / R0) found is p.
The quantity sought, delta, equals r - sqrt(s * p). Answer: -0.012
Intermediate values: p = 0.0581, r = 0.011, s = 0.009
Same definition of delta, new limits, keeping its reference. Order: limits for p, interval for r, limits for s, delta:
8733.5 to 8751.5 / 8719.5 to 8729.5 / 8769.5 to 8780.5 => -0.001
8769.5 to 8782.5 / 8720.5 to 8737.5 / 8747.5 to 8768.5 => -0.008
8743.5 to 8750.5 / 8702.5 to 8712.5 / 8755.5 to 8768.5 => -0.044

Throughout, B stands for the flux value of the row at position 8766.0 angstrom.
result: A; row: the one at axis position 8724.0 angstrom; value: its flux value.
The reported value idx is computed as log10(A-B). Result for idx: -0.87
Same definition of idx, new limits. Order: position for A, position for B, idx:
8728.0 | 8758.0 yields -1.51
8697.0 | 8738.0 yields -0.48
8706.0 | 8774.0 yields -1.02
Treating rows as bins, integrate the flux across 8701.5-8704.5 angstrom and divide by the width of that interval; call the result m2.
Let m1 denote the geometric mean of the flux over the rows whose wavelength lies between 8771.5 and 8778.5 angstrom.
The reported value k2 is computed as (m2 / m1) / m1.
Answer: 0.124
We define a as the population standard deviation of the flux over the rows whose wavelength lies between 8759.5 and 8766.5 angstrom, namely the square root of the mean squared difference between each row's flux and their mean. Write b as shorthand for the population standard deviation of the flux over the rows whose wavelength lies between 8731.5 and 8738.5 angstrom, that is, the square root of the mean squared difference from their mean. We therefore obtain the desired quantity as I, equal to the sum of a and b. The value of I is 0.12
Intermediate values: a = 0.047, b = 0.068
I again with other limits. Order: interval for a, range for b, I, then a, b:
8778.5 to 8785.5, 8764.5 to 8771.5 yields 0.13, 0.052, 0.078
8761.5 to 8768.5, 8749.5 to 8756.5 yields 0.16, 0.070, 0.094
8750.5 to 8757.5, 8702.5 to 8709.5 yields 0.13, 0.098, 0.030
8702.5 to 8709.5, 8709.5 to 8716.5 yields 0.06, 0.030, 0.029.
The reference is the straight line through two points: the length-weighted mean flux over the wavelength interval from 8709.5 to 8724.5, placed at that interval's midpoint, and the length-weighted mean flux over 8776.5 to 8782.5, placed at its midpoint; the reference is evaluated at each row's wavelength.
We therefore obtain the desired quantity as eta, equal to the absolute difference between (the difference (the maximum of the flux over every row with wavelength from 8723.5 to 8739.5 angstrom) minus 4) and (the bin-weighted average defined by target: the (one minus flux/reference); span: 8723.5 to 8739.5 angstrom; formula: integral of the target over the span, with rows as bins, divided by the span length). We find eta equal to 4.10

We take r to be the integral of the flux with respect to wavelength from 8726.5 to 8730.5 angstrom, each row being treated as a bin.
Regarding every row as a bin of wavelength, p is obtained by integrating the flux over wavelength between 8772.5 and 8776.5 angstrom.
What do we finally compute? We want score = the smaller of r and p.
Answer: 32.1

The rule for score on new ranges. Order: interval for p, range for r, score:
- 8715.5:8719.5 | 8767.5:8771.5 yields 32.0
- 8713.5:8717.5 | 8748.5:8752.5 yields 31.2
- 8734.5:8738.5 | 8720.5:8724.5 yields 32.0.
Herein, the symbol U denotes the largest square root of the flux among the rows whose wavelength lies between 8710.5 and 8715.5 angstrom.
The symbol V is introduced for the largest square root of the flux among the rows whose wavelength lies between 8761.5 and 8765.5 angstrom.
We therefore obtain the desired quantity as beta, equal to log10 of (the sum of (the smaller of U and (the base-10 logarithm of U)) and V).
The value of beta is 0.518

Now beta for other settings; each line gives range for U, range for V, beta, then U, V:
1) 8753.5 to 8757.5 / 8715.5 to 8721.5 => 0.523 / 2.83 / 2.88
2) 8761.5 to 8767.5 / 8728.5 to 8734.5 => 0.519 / 2.84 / 2.85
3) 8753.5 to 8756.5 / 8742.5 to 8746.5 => 0.516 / 2.83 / 2.83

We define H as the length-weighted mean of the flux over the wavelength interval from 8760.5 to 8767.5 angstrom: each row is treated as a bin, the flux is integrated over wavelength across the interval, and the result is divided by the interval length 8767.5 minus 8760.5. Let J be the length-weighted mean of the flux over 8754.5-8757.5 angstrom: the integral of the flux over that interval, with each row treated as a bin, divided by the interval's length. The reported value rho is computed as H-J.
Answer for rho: -0.03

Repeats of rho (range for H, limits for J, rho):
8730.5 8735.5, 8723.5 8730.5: 0.07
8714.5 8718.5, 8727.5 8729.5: 0.24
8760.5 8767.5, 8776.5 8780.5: -0.24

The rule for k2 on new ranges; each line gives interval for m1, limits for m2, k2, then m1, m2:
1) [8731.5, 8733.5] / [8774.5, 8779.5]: 0.124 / 8.12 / 8.21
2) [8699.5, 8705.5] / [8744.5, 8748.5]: 0.116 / 8.28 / 7.96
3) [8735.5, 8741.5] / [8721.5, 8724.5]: 0.127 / 7.96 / 8.05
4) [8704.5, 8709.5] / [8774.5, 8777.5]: 0.121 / 8.23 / 8.20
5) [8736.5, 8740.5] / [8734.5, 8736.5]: 0.127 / 7.95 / 8.04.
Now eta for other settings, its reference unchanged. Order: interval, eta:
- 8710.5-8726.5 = 4.35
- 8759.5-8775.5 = 4.14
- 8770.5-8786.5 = 4.23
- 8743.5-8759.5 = 3.99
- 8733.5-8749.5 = 4.07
